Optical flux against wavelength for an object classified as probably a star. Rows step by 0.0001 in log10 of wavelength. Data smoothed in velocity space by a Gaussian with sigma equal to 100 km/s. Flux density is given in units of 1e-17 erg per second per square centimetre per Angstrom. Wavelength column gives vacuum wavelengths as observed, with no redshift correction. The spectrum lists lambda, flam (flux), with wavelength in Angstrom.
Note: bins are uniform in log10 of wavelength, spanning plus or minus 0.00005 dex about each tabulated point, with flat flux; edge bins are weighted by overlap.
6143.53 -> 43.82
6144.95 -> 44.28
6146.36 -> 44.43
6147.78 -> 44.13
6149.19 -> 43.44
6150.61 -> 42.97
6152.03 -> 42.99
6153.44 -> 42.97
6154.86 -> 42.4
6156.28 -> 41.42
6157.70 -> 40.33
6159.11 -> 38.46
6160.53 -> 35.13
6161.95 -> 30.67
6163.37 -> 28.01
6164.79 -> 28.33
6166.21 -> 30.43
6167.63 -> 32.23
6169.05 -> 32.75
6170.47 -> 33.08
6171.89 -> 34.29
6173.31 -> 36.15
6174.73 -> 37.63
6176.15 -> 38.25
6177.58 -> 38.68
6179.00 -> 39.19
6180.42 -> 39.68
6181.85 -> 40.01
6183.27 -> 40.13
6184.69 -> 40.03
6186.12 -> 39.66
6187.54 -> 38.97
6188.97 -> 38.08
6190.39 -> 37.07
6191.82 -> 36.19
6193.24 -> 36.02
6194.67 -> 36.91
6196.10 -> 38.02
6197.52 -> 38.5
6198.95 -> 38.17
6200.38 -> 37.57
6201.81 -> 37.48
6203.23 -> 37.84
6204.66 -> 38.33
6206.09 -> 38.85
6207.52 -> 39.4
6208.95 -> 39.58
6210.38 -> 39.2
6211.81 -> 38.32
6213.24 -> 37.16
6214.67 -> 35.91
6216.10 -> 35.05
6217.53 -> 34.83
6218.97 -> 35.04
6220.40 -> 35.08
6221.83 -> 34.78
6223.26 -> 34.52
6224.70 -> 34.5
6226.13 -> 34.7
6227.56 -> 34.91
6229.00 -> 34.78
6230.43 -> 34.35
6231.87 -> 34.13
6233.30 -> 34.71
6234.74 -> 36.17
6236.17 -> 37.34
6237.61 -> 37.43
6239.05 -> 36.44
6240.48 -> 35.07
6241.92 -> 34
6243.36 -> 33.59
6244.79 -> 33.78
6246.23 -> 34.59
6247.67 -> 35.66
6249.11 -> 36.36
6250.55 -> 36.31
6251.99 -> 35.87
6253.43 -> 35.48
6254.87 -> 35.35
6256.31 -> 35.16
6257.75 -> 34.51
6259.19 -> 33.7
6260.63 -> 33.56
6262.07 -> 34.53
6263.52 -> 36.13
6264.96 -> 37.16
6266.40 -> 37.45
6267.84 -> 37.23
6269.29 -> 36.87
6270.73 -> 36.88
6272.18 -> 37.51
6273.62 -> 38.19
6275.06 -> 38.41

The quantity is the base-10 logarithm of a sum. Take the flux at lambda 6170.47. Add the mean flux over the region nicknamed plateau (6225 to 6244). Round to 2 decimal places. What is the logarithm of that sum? 1.83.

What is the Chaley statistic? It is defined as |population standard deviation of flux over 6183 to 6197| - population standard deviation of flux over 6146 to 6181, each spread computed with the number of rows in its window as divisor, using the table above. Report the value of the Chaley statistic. -3.6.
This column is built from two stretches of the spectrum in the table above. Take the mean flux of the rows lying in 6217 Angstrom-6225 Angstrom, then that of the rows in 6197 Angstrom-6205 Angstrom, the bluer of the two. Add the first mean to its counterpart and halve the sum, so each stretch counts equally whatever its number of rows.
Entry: 36.4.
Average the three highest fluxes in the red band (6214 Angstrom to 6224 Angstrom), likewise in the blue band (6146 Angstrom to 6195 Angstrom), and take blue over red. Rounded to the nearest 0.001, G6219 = 1.245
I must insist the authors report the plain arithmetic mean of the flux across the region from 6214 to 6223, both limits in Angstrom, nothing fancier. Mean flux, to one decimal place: 35.1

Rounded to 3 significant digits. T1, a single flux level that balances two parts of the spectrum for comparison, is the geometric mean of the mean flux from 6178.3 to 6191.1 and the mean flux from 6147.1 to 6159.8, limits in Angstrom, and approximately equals 40.6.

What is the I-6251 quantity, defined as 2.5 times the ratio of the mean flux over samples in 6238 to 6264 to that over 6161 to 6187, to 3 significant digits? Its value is 2.46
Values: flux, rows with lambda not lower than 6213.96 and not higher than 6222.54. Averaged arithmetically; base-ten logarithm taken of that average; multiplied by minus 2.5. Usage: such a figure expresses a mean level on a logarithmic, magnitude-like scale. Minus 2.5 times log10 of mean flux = -3.86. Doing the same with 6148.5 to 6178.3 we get -3.91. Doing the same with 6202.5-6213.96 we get -3.97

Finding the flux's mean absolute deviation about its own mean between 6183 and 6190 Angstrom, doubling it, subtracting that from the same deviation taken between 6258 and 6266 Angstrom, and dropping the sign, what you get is 0.1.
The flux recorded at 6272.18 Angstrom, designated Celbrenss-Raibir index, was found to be 37.51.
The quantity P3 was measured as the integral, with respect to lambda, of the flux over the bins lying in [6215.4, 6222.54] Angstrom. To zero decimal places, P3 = 250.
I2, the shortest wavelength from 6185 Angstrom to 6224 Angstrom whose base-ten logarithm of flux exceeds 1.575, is 6186.12 Angstrom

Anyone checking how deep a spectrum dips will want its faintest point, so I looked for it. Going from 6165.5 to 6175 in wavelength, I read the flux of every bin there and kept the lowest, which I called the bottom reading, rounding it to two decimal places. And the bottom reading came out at 30.43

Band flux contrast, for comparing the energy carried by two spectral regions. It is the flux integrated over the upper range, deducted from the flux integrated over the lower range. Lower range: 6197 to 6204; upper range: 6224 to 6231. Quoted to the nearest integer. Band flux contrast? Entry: 22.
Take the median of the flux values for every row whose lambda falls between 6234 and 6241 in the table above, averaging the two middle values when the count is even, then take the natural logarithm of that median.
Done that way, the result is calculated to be 3.60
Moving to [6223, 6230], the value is 3.55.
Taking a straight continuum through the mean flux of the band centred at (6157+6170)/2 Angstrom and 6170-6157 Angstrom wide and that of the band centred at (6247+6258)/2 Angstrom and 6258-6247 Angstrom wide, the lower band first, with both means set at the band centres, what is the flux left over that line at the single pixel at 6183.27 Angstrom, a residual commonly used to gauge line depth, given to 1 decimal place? 6.6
